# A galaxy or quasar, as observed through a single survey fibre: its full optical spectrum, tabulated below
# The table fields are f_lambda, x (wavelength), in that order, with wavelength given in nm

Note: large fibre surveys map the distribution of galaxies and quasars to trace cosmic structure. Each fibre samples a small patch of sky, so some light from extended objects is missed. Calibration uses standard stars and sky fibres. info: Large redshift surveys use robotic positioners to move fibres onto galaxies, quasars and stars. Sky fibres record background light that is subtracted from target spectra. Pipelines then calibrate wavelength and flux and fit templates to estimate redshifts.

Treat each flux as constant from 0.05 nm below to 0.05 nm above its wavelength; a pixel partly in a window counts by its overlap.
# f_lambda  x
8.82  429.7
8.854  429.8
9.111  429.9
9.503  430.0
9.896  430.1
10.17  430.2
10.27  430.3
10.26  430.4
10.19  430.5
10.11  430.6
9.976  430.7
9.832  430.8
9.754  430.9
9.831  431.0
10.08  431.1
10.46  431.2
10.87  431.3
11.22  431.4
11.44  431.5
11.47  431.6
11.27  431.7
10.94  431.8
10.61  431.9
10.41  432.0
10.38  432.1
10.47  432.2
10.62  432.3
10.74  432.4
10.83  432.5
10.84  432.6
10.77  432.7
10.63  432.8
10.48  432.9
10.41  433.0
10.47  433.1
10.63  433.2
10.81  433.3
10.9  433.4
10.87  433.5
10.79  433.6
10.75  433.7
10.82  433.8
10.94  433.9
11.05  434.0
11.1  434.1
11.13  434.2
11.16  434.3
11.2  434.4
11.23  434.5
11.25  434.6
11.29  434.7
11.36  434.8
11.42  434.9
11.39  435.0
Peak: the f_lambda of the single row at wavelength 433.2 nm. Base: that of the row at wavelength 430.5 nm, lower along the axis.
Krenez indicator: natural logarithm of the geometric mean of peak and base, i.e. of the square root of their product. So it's 2.34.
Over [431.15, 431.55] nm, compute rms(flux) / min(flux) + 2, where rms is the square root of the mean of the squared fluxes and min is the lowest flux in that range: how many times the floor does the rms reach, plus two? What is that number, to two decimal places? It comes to 3.05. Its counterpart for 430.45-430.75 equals 3.01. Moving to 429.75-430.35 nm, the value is 3.09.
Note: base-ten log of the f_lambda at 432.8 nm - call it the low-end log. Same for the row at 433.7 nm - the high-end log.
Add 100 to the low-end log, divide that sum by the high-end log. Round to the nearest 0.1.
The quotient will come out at 98.0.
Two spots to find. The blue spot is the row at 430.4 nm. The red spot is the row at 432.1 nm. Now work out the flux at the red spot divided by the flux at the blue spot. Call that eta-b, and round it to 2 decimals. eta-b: 1.01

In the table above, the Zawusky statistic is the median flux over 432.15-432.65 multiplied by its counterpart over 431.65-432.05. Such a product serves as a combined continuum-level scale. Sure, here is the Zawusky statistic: 116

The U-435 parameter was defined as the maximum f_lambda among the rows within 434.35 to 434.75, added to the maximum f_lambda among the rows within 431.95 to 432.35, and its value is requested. 21.9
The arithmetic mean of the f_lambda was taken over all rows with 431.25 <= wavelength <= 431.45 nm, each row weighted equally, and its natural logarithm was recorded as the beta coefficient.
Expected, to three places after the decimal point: 2.402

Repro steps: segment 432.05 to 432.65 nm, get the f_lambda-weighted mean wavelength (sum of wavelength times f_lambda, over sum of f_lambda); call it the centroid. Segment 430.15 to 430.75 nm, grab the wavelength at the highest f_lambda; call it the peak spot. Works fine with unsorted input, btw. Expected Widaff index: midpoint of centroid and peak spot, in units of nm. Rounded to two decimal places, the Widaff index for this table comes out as 431.33 nm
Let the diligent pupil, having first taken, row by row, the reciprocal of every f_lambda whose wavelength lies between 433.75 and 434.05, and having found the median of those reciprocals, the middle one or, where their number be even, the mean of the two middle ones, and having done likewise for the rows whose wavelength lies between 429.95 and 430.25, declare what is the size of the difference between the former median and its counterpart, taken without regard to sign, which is 0.0096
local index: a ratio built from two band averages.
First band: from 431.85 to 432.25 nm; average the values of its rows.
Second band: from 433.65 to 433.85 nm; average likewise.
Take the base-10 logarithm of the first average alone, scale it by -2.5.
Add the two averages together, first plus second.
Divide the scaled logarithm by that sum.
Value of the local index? -0.1200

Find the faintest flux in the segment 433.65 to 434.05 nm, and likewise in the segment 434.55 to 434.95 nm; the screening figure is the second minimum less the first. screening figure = 0.5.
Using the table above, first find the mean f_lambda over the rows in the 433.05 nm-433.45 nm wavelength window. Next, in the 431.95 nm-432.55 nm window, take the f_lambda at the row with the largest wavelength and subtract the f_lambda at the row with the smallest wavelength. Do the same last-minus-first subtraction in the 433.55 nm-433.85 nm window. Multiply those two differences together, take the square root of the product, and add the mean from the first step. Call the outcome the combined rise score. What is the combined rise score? 10.8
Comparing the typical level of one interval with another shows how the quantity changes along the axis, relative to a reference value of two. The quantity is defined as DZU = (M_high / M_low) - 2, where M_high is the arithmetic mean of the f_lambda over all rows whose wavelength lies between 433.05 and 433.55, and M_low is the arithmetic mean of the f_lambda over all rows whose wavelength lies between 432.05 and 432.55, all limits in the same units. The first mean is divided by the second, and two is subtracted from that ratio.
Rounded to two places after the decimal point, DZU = -0.99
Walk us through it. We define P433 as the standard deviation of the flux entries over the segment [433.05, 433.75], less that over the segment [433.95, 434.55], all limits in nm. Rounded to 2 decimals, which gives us 0.08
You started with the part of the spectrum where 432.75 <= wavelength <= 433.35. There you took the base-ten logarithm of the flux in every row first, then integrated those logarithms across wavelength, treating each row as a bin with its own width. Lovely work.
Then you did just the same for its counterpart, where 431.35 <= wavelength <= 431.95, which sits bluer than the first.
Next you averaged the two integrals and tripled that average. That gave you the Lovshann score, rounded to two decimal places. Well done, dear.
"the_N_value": 1.86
